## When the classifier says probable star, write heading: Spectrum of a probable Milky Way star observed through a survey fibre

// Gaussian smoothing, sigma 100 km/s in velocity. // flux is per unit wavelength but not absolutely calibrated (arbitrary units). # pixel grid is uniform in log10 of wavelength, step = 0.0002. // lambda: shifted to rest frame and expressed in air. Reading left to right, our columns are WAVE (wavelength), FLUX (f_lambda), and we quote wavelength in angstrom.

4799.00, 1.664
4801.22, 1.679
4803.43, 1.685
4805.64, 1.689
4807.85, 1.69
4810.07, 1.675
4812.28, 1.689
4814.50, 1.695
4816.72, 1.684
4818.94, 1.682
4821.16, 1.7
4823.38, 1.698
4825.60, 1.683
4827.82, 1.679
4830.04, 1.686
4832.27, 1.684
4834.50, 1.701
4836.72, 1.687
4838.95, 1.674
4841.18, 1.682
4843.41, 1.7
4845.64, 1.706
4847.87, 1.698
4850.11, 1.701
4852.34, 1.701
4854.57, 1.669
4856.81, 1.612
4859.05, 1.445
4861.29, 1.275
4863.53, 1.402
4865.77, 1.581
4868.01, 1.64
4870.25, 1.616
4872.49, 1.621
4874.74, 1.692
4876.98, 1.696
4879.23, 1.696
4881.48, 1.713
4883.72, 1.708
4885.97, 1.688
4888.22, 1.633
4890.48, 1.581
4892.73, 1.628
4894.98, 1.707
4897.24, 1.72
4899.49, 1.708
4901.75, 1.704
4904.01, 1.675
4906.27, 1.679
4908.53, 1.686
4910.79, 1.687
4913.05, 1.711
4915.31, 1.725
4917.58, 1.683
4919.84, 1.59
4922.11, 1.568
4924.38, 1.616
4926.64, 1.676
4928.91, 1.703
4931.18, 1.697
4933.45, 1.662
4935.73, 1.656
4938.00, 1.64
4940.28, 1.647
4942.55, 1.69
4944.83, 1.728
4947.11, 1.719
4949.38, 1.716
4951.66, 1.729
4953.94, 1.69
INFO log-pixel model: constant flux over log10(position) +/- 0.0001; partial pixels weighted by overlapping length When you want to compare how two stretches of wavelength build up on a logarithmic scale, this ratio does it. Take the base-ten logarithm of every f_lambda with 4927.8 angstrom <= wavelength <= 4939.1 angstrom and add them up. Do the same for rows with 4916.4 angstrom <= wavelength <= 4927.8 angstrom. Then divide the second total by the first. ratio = 0.95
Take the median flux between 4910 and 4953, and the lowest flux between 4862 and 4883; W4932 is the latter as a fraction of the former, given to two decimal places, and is 0.83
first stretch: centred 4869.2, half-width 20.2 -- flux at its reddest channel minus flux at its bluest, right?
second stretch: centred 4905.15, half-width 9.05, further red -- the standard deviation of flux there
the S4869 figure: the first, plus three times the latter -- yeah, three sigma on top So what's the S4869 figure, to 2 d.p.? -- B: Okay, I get -0.02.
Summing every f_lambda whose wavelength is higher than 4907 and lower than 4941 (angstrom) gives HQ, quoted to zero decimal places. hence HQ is 25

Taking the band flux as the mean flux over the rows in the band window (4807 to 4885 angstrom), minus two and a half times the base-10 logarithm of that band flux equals -0.546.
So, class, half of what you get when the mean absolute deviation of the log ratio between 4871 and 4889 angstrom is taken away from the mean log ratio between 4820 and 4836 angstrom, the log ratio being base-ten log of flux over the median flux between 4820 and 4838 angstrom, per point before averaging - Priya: -0.0031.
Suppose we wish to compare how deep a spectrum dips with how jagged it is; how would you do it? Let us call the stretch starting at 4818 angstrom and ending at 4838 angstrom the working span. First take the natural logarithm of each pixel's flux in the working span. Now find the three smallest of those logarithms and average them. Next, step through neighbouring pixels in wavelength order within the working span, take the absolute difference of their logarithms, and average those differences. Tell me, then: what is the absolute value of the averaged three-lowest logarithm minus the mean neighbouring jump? 0.514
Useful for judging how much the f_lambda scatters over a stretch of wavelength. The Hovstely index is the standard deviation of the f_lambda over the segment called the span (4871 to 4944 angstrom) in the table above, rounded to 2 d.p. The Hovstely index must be 0.04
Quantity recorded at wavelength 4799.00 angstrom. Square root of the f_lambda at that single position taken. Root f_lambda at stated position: 1.290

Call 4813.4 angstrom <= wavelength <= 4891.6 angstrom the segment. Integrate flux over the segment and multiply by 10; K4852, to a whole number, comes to 1289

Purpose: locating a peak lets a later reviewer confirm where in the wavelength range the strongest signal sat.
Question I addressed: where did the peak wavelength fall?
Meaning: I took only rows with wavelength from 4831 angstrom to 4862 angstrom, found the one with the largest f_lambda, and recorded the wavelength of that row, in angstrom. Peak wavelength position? 4845.64 angstrom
